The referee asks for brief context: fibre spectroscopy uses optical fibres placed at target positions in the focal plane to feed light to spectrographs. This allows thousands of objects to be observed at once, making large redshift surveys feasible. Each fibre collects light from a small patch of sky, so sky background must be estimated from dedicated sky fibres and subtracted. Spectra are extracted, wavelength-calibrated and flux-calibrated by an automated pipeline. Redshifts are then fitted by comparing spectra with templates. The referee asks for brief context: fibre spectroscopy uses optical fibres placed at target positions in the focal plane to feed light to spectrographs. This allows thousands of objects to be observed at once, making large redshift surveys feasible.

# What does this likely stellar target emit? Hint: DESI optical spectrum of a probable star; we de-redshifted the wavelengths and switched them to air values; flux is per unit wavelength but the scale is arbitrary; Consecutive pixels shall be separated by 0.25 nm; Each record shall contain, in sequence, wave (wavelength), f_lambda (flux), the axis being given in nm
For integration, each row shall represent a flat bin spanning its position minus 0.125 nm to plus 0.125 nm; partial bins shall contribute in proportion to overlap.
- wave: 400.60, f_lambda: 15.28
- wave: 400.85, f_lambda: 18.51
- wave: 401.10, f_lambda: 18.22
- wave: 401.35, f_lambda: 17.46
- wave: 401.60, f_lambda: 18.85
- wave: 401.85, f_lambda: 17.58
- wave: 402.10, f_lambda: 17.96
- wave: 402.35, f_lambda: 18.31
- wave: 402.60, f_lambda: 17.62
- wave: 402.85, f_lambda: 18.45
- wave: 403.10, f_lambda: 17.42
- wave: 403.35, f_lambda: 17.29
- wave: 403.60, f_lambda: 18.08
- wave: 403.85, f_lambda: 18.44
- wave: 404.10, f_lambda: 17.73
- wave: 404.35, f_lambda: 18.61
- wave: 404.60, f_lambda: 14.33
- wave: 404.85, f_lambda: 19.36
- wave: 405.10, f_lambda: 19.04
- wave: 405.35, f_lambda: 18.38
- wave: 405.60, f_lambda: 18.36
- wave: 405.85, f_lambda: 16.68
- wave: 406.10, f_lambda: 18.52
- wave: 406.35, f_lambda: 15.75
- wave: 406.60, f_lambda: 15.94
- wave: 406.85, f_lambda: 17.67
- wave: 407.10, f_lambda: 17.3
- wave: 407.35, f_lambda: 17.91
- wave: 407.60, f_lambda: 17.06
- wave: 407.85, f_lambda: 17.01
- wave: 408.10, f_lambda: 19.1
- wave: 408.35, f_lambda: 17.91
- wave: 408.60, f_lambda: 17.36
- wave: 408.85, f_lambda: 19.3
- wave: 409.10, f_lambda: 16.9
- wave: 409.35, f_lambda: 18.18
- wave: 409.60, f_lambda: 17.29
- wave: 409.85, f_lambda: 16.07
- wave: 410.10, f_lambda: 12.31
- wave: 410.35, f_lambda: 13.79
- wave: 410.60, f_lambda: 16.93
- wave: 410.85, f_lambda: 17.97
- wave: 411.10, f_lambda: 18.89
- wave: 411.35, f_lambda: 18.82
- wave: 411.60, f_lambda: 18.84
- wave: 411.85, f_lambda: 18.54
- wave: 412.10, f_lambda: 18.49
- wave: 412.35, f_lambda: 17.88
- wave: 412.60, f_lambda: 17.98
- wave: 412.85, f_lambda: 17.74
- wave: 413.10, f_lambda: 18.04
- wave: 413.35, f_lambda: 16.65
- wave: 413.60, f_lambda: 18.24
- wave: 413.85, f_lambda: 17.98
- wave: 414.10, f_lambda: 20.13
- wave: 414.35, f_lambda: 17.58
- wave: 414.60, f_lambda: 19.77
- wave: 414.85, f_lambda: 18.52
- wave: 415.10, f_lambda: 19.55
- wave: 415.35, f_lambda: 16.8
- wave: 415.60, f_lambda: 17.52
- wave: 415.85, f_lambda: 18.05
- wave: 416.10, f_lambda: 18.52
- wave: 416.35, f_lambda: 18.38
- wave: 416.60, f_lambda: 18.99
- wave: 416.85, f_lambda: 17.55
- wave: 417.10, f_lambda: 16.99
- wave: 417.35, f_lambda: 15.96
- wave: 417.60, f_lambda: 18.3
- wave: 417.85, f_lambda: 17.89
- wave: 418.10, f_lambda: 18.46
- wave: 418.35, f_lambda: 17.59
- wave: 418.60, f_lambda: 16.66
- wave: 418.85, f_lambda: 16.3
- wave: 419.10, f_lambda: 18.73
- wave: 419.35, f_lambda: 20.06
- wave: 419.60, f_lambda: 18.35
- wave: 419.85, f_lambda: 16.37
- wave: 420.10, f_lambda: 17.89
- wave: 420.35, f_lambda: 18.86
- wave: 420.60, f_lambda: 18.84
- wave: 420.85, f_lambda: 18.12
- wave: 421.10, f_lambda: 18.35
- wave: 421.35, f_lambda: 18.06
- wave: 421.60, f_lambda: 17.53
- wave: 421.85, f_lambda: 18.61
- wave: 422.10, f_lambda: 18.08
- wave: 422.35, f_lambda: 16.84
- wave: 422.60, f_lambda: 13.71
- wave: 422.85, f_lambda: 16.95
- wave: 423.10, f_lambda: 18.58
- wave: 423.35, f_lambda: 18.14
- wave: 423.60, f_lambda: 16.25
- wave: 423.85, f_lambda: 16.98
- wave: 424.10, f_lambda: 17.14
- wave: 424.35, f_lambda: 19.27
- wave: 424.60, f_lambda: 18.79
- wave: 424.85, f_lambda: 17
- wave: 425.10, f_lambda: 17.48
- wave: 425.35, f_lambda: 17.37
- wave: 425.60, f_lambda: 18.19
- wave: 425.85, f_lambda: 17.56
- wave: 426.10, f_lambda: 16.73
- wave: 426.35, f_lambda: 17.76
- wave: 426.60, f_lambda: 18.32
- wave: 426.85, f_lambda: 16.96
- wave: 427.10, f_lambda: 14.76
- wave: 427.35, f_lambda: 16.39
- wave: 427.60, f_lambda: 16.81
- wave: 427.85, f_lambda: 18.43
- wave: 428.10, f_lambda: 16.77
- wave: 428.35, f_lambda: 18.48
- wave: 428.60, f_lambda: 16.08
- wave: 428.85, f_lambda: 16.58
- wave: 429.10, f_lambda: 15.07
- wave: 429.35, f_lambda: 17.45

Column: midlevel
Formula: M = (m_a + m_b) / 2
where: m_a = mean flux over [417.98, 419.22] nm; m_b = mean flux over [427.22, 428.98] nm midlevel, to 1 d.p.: 17.3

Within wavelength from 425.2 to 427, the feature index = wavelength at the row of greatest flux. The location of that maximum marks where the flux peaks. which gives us 426.60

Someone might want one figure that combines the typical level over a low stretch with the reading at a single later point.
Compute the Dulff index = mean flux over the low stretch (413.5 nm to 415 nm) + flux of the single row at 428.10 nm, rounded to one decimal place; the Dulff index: 35.5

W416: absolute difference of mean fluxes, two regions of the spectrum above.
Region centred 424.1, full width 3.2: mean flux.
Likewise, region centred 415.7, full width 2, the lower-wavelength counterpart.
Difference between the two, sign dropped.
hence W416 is 0.9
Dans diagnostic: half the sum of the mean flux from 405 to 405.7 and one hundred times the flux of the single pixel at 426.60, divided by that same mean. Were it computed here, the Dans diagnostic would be 49.8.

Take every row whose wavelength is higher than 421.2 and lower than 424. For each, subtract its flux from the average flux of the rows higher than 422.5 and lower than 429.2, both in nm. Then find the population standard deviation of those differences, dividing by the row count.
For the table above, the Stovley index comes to 1.3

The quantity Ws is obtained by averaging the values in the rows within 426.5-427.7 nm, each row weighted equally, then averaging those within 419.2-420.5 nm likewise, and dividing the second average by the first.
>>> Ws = 1.10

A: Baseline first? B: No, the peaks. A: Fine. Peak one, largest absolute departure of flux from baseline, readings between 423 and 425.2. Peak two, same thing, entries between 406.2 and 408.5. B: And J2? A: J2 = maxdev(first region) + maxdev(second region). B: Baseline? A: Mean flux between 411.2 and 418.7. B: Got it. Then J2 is 4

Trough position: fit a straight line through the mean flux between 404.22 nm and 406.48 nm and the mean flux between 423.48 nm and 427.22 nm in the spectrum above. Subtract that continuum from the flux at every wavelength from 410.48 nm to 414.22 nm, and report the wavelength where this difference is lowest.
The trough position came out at 413.35 nm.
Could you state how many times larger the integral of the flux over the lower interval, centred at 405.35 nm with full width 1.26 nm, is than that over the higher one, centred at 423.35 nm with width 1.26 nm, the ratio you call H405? 1.06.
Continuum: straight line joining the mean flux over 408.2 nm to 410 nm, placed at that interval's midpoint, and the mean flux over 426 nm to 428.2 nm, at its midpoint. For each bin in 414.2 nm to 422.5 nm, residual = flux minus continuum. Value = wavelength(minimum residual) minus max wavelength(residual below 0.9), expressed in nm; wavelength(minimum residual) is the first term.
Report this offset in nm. -5.00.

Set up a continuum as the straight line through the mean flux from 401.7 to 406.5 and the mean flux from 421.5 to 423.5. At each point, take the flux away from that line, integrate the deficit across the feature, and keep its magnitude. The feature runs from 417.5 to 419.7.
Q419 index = 1.4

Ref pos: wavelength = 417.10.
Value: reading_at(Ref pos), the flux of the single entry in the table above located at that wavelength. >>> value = 16.99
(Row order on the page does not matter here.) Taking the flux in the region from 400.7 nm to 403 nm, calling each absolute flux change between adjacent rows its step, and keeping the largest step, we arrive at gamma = 1.4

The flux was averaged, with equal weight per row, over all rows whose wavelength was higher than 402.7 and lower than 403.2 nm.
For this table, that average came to 17.9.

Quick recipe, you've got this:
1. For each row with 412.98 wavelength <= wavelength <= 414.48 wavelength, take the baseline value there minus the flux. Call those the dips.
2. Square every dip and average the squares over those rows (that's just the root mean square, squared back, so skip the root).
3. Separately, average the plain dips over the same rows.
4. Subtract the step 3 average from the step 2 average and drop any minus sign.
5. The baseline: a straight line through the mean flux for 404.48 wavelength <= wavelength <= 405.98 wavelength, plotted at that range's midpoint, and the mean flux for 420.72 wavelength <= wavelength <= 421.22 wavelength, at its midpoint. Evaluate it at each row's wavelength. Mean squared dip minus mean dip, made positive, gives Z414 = 1.2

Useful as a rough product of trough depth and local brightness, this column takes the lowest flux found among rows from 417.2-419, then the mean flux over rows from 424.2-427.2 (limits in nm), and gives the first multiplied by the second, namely 280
